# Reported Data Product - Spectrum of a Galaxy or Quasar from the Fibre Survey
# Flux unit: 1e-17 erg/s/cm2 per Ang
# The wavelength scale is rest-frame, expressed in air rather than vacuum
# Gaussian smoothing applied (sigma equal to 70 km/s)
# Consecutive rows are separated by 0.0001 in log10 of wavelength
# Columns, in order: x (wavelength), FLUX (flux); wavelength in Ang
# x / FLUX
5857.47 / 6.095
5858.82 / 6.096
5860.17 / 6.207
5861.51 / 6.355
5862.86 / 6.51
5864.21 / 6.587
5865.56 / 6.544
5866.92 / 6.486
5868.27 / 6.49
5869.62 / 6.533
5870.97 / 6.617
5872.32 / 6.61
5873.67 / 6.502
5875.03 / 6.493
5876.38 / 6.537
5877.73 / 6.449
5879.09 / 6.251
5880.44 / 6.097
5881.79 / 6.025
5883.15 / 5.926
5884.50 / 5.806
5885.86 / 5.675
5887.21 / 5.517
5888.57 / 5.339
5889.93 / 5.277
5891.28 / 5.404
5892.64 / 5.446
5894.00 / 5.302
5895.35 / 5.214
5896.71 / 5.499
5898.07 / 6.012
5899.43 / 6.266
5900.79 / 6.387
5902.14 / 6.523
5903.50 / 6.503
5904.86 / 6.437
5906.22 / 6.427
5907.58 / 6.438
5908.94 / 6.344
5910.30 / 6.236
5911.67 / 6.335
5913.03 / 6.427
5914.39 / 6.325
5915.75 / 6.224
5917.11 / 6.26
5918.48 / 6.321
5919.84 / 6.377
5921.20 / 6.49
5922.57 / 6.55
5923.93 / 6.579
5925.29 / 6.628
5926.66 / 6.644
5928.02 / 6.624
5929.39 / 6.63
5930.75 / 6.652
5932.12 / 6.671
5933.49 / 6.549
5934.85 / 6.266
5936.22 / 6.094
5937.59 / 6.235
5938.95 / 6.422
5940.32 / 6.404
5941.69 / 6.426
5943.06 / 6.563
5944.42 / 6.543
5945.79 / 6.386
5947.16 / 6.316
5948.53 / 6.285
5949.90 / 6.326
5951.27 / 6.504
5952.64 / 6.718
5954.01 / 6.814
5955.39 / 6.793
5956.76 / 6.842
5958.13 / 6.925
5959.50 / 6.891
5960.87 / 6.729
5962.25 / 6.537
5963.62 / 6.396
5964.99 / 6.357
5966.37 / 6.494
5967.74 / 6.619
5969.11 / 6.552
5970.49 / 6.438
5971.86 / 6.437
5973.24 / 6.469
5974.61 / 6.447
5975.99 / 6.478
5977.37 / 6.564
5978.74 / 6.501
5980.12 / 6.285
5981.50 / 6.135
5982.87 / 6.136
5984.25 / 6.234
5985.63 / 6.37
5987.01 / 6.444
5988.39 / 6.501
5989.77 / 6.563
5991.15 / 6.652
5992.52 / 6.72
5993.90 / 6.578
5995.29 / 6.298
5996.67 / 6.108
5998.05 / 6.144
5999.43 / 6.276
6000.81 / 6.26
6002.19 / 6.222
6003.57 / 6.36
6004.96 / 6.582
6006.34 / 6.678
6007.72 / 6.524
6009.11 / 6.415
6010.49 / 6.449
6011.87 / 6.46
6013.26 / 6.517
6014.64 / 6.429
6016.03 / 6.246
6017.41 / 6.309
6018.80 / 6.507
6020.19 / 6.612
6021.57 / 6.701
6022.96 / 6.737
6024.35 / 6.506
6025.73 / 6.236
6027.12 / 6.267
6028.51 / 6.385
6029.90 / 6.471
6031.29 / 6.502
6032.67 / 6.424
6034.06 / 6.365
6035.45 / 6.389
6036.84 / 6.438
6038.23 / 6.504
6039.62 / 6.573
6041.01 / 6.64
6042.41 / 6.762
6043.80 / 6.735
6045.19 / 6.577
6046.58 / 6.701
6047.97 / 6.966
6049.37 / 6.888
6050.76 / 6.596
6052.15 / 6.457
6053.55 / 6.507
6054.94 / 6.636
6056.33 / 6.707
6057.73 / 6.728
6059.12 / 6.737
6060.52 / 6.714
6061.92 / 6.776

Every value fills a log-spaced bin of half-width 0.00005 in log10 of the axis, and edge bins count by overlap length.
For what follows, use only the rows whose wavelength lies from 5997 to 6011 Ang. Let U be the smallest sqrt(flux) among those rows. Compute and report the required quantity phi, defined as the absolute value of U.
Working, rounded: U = 2.48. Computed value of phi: 2.48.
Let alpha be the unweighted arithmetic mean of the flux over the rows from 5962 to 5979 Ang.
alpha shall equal 6.48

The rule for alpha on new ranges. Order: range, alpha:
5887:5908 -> 5.87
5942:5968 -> 6.58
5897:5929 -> 6.41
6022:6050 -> 6.55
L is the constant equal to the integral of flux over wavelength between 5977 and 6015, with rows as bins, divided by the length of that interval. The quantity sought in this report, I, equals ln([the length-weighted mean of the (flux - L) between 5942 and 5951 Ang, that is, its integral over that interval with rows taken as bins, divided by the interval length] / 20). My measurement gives -9.4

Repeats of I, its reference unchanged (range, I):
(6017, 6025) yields -4.8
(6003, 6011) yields -5.3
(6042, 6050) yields -4.0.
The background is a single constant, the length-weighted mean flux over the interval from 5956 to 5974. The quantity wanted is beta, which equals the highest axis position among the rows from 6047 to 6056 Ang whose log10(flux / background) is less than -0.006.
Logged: 6052.15 Ang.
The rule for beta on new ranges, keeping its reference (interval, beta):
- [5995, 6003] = 6002.19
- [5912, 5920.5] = 5919.84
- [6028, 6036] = 6035.45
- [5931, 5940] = 5938.95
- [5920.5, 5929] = 5921.20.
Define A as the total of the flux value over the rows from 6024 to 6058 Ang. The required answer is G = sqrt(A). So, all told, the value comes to 12.8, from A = 164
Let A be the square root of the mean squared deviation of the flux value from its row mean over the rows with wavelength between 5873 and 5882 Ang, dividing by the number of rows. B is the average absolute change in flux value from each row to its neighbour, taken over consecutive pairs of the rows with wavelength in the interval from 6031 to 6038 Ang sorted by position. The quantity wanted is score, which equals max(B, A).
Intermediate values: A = 0.20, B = 0.05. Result 0.20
